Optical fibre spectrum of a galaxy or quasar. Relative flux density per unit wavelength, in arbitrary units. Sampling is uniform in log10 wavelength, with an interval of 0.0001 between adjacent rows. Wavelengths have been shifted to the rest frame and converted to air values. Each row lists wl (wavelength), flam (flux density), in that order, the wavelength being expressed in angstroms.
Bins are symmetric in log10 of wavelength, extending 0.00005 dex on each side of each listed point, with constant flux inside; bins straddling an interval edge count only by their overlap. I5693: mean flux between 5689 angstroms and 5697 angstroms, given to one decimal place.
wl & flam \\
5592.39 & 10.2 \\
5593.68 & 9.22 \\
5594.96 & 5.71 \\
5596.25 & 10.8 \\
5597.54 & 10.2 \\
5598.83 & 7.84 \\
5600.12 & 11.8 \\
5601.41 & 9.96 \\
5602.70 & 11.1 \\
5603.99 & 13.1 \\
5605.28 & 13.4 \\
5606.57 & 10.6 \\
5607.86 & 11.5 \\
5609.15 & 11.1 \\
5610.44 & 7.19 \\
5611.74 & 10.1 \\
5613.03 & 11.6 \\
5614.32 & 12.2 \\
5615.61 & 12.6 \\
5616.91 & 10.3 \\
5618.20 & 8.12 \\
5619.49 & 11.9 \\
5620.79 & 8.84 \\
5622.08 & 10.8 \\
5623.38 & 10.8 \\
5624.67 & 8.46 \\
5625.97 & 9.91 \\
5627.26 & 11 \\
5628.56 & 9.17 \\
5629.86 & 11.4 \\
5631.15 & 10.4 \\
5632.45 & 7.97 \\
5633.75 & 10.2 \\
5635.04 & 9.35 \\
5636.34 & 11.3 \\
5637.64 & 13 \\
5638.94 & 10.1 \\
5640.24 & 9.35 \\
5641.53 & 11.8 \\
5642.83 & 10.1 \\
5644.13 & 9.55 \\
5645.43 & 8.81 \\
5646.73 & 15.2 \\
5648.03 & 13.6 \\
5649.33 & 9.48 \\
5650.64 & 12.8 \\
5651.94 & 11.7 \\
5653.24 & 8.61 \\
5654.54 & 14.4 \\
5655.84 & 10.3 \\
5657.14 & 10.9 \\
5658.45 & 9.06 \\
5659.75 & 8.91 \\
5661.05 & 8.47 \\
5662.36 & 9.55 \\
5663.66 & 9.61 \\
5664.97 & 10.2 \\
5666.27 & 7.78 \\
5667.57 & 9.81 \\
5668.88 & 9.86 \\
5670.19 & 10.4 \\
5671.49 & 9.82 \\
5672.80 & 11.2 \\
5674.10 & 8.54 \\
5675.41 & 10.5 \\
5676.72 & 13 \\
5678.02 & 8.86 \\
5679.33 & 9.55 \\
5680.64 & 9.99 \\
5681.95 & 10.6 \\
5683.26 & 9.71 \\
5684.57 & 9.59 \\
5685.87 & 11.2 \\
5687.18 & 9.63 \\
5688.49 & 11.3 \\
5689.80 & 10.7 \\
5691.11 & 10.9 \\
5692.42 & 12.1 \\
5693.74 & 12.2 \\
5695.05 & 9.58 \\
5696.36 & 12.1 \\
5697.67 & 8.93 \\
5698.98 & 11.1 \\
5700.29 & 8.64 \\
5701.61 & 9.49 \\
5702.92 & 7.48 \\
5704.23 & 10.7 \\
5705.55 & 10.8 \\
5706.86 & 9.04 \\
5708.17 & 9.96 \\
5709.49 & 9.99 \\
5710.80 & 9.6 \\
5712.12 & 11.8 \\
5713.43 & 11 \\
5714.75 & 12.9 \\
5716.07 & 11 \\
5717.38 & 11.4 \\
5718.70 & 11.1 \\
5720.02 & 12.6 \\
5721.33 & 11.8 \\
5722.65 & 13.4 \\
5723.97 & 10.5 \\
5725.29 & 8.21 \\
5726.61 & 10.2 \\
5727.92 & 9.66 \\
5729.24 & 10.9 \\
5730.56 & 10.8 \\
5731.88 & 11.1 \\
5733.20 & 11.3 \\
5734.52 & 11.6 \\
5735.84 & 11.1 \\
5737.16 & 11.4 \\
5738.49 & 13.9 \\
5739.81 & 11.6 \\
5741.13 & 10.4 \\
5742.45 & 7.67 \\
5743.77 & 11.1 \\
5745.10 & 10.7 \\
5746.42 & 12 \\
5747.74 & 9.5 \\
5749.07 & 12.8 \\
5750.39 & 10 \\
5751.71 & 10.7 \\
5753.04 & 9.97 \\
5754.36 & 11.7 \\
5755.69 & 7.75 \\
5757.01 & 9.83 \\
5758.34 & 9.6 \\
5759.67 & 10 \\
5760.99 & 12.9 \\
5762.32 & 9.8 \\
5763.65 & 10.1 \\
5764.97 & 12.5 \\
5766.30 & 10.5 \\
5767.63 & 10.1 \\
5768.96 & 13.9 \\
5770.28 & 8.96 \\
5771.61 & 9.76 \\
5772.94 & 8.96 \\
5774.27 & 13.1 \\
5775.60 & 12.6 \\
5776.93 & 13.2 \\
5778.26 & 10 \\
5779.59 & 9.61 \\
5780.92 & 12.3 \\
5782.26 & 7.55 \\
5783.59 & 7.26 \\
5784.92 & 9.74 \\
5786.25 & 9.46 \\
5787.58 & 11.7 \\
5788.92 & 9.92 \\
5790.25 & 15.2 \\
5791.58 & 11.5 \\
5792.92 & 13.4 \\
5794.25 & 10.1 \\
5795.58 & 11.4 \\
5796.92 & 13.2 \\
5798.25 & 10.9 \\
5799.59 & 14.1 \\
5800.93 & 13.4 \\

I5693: 11.3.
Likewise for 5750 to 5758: 10.0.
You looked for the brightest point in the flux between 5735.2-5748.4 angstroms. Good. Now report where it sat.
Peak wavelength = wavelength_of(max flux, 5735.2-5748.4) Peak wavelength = 5738.49 angstroms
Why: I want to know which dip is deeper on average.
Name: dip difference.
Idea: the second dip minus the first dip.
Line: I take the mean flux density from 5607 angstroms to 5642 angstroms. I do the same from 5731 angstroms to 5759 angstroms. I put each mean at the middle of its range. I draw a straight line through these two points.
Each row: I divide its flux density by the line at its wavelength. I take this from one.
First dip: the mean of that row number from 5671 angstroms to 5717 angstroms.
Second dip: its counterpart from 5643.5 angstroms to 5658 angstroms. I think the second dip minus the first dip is -0.11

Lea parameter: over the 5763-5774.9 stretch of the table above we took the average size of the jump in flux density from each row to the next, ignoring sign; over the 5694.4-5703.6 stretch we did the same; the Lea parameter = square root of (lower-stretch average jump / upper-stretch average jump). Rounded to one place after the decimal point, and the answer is 1.0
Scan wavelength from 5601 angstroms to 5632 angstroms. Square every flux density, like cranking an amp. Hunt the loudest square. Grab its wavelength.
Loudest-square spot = 5605.28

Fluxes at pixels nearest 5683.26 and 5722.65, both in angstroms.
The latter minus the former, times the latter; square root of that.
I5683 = 7.0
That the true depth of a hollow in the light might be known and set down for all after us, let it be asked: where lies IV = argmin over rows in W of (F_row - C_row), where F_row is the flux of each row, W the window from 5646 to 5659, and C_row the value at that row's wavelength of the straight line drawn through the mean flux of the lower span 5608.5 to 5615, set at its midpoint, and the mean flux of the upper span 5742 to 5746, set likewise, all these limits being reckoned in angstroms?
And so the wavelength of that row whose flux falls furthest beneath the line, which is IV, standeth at 5653.24 angstroms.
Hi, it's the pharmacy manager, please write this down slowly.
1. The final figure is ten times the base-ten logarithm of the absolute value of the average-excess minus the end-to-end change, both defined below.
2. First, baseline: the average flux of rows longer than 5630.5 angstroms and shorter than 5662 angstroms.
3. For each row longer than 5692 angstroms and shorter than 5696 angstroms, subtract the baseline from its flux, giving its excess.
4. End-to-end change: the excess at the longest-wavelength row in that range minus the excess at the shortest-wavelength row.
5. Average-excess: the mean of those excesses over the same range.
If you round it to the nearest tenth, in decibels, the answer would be 5.0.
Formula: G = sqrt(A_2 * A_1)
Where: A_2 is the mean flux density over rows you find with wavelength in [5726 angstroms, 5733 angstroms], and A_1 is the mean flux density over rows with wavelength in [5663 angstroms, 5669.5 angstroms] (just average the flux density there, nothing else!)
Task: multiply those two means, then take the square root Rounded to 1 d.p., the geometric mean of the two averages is 10.0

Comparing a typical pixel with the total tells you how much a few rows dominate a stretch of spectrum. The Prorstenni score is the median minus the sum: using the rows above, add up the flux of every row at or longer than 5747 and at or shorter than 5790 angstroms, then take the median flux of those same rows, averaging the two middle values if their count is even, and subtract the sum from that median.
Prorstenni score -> -326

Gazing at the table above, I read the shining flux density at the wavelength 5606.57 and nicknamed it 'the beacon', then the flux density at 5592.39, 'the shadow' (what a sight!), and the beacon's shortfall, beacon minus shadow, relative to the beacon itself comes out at 0.04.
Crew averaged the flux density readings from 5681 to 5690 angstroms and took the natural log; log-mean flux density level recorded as 2.34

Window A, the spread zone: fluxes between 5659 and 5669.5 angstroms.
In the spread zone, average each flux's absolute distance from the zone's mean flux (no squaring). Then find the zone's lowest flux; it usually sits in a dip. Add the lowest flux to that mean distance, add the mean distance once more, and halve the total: 4.6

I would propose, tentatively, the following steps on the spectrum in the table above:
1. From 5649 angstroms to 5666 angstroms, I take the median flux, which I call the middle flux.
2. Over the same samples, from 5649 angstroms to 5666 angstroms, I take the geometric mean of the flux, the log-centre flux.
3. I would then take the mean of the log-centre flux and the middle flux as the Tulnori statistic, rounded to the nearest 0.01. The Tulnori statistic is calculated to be 9.90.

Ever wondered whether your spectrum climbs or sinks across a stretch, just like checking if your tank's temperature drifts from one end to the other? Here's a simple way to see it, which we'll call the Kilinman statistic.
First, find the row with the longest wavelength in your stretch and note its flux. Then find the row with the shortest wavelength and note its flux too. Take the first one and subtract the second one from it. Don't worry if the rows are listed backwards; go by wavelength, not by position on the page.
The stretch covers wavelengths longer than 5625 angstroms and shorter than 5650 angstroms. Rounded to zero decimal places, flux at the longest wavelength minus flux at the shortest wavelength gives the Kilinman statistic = 0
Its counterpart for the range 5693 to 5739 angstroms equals 2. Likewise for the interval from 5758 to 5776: 3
